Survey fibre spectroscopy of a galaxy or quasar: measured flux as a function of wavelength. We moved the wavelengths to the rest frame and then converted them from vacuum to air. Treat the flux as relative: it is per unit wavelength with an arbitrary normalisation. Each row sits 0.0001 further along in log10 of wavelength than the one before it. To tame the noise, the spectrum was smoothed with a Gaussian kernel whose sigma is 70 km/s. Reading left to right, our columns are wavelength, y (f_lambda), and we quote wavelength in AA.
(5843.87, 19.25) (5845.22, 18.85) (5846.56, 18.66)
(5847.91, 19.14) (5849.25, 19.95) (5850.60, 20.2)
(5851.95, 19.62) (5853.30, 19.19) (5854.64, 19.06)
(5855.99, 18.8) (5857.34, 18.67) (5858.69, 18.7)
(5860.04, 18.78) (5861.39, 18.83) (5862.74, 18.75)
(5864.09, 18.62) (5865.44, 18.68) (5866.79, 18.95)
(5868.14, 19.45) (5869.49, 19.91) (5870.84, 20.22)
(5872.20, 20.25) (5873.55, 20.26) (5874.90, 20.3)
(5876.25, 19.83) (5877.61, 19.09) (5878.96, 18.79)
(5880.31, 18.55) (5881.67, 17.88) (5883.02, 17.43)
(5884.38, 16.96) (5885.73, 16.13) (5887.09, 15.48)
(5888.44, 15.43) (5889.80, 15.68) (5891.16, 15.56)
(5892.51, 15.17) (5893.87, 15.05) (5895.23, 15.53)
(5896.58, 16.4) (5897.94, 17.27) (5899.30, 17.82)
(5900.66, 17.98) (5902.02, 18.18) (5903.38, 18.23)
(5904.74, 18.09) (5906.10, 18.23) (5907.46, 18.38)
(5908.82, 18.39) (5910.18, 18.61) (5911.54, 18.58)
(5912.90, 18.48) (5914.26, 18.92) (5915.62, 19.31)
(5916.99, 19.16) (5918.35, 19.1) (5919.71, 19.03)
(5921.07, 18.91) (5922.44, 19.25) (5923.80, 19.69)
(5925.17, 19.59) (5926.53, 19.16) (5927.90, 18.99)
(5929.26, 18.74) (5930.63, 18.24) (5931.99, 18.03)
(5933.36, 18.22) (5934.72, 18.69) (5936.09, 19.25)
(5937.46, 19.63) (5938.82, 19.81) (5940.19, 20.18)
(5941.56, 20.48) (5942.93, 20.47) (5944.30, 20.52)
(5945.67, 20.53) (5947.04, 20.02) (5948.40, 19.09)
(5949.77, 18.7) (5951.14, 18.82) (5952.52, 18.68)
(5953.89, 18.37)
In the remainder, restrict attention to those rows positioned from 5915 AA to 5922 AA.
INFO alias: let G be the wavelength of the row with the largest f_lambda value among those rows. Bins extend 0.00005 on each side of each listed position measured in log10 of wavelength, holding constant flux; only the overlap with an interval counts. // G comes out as 5915.62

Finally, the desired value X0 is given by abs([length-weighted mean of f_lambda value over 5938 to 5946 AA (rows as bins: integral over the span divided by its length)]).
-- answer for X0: 20.3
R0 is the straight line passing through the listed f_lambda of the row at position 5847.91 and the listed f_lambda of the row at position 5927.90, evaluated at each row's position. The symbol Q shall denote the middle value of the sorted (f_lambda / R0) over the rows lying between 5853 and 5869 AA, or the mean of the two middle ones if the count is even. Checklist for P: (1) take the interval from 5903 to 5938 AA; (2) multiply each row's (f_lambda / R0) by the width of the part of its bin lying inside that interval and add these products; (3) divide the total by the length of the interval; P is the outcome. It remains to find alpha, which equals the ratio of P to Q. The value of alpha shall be 1.01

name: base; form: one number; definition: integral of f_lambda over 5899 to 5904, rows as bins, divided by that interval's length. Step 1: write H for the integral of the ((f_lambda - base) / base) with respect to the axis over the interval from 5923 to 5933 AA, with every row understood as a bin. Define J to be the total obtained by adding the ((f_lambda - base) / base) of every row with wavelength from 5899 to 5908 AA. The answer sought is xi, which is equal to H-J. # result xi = 0.4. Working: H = 0.5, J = 0.03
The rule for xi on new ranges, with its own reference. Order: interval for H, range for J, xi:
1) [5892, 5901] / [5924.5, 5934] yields -1.1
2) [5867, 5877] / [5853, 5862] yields 0.8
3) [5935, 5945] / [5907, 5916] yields 0.8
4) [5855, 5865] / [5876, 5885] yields 0.3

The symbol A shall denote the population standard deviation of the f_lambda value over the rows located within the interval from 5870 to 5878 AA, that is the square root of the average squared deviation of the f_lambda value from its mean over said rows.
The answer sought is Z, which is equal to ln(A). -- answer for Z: -0.8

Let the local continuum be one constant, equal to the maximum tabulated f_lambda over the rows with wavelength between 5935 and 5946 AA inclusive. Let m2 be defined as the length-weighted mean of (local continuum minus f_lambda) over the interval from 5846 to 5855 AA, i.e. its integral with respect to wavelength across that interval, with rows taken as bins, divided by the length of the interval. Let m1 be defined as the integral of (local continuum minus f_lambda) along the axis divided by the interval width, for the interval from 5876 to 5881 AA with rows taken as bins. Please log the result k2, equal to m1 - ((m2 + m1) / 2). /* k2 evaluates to 0.2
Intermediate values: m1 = 1.5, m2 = 1.1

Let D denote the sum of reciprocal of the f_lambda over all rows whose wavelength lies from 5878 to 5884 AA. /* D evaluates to 0.220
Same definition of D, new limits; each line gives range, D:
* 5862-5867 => 0.213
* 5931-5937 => 0.216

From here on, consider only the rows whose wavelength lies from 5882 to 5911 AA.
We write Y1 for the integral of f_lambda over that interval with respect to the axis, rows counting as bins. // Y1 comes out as 492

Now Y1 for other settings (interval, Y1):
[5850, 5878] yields 541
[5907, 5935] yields 528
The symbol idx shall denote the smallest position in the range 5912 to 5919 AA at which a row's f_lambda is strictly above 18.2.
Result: 5912.90 AA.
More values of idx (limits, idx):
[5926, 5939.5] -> 5926.53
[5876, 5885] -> 5876.25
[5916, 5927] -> 5916.99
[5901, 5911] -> 5903.38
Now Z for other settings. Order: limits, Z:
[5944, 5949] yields -0.5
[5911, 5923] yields -1.3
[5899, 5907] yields -1.9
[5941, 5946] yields -3.7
